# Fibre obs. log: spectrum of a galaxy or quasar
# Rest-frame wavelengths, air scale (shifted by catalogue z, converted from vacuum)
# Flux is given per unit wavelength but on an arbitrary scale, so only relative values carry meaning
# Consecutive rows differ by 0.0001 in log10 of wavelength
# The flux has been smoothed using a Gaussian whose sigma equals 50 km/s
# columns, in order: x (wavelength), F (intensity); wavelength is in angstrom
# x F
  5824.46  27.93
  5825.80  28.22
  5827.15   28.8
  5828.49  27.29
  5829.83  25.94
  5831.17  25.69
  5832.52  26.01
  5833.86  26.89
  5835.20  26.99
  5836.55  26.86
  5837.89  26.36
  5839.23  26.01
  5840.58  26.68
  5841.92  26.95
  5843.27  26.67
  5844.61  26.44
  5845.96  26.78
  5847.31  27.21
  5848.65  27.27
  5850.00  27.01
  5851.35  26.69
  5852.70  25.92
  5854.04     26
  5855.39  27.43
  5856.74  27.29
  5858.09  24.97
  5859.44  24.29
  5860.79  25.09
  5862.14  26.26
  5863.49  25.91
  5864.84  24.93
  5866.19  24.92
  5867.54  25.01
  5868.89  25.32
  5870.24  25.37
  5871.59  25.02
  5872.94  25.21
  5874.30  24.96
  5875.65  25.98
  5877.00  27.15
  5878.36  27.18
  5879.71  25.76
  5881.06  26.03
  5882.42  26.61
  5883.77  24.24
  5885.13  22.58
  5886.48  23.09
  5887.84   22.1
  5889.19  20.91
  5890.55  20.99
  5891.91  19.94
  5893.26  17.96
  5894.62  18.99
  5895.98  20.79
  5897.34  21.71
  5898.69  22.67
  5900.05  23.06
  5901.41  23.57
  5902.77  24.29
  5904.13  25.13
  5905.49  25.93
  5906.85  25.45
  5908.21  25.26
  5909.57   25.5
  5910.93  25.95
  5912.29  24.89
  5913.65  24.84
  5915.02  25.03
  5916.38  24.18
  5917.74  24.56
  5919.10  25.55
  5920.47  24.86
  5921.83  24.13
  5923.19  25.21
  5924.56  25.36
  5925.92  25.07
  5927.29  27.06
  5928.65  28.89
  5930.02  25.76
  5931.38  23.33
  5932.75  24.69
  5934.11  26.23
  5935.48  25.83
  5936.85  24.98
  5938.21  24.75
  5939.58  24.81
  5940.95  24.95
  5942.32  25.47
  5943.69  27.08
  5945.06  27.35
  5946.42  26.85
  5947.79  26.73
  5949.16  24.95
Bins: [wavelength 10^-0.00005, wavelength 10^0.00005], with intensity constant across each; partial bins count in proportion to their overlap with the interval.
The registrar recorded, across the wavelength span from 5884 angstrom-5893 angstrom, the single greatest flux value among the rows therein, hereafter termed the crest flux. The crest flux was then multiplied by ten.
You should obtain 231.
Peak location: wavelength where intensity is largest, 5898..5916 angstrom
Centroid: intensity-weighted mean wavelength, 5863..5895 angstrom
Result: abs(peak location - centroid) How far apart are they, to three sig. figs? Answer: 32.6 angstrom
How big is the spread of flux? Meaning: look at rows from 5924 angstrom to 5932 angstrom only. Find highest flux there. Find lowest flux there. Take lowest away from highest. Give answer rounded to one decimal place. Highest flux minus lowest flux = 5.6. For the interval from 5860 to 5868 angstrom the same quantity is 1.3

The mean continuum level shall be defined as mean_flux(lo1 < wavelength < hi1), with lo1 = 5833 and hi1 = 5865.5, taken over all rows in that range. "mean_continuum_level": 26.4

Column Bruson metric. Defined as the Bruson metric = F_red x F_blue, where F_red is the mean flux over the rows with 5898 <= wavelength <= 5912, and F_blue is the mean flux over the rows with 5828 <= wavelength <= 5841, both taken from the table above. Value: 653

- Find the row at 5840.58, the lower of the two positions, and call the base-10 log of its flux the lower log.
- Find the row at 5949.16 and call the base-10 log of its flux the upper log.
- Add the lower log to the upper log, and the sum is 2.82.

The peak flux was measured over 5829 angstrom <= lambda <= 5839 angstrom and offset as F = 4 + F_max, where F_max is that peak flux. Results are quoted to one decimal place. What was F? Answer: 31.0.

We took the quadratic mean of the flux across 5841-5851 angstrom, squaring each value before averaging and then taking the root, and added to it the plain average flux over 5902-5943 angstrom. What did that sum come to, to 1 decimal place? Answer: 52.2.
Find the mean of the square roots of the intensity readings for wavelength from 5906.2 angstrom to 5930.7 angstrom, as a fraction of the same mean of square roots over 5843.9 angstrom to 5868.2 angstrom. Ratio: 0.99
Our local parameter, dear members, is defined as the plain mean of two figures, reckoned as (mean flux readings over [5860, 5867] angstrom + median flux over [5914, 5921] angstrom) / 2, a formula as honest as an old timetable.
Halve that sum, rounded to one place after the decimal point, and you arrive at 25.1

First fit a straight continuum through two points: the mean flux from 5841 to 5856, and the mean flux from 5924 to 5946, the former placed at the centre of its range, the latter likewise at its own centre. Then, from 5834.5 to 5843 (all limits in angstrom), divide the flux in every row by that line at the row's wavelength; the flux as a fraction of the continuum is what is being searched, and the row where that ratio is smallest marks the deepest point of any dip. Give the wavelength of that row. 5839.23 angstrom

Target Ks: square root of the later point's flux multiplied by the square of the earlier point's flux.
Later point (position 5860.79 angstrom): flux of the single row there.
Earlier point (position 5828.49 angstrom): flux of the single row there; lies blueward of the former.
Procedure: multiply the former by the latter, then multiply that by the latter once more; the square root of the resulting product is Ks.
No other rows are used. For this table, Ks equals 137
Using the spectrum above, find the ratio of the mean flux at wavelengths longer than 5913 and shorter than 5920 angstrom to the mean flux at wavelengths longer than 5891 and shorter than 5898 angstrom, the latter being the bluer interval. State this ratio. 1.25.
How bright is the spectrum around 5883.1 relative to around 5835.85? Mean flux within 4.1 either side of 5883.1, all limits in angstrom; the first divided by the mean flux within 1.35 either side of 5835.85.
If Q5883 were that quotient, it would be 0.92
